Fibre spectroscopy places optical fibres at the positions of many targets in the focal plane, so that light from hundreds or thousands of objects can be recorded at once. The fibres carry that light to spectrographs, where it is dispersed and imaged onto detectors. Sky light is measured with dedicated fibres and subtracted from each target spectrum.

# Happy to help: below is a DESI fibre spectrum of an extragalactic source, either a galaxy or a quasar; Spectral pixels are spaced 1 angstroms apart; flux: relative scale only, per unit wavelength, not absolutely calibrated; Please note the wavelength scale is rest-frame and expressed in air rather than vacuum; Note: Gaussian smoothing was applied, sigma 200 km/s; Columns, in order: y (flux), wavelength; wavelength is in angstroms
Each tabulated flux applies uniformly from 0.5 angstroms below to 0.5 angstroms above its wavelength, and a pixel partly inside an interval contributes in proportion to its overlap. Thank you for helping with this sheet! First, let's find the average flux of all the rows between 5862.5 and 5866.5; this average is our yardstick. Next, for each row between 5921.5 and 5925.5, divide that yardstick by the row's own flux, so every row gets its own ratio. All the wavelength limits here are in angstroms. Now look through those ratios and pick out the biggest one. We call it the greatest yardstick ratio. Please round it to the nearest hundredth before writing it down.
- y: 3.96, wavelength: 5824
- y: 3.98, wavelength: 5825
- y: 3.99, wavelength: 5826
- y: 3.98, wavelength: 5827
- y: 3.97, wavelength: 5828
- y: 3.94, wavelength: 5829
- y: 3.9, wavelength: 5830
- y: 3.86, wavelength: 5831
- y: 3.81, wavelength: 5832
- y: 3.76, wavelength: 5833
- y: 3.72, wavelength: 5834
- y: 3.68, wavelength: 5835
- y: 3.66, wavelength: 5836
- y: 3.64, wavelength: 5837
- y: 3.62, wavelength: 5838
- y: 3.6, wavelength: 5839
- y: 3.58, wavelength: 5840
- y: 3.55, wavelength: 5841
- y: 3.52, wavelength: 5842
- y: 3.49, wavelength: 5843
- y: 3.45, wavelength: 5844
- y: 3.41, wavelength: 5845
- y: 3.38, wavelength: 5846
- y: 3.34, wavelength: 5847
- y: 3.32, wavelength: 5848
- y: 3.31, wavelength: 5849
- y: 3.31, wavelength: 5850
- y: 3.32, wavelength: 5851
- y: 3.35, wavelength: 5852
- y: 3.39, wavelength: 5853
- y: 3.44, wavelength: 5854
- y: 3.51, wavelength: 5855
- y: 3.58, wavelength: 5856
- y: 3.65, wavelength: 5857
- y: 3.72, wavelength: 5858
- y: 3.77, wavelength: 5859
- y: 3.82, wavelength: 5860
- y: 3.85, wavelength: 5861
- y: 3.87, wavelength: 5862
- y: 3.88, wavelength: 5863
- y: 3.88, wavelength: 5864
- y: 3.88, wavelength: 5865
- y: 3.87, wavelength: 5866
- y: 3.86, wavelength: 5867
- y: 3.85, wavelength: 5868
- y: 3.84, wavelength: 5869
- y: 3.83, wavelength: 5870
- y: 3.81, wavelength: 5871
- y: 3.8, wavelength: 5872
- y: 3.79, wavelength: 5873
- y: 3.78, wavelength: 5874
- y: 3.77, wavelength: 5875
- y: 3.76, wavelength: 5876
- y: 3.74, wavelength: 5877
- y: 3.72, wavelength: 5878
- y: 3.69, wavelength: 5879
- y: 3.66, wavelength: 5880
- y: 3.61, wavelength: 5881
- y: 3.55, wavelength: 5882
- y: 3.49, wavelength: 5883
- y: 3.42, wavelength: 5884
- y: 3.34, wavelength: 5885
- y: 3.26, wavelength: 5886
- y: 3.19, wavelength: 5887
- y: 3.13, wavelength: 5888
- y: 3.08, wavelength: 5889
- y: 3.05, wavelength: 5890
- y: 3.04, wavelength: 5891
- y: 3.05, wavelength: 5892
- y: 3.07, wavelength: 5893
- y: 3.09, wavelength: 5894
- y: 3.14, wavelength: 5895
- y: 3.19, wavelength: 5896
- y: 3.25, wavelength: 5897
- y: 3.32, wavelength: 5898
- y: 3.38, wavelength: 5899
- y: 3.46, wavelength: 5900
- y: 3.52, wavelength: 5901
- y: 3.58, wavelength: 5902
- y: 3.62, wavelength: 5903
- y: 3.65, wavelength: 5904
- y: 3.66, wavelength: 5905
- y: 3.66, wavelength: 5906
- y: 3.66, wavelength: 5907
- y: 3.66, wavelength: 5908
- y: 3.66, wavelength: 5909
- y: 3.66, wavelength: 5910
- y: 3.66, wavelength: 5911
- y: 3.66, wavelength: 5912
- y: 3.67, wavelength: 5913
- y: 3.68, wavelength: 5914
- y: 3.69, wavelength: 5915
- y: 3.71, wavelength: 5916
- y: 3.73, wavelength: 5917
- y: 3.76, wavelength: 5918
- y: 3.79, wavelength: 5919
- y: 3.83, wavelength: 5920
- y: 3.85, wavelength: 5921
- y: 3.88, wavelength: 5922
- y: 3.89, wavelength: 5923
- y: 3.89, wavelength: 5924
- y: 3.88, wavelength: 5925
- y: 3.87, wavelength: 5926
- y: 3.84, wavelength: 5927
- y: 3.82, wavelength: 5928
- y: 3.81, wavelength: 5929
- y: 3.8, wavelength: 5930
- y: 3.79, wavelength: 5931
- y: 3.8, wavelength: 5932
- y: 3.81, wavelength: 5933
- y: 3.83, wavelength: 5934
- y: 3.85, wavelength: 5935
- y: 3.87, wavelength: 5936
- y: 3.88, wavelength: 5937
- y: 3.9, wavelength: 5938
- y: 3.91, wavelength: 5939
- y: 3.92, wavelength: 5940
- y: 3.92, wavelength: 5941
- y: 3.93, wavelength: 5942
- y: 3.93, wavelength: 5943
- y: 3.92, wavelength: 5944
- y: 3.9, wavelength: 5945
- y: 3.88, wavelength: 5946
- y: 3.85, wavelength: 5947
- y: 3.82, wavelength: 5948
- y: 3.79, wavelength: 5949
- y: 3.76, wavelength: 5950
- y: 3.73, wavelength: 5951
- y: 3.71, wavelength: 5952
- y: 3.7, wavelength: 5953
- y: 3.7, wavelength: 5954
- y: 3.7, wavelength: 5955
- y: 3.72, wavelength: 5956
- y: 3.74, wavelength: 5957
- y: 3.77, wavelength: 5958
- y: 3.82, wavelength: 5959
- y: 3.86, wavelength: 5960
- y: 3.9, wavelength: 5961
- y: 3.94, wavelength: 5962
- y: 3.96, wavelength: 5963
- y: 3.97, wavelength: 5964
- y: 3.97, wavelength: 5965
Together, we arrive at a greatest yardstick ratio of 1.00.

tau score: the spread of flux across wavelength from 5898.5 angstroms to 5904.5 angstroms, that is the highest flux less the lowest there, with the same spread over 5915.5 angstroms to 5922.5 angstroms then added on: 0.44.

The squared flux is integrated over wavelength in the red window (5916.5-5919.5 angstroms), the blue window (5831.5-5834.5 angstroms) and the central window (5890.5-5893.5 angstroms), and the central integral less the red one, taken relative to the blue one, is -0.34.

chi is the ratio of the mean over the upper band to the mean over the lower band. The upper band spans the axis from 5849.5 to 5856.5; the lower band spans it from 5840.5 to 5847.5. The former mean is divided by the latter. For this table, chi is 0.99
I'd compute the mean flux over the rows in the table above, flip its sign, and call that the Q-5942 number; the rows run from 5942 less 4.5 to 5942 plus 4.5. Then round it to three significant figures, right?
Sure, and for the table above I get -3.91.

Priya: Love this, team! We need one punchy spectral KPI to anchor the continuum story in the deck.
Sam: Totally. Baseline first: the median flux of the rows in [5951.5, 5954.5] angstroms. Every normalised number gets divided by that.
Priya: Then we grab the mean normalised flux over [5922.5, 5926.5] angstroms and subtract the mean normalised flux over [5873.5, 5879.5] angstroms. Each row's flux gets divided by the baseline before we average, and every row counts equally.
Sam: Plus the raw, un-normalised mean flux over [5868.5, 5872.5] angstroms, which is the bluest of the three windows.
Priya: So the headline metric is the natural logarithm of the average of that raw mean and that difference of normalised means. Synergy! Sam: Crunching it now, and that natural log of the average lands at 0.657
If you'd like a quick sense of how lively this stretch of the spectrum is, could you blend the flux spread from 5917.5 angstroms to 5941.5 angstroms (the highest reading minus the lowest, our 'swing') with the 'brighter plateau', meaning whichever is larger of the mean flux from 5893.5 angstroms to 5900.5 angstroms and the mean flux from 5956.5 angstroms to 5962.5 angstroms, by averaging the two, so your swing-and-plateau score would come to 2.00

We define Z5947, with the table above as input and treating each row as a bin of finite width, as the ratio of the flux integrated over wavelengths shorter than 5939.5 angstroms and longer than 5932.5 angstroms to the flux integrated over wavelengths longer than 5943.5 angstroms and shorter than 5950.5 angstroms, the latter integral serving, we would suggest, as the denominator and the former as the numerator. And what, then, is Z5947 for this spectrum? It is 1.00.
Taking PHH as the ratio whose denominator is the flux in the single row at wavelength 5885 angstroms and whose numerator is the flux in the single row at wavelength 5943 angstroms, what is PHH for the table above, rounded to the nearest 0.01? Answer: 1.18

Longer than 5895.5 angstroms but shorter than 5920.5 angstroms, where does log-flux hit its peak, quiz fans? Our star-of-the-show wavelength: 5920 angstroms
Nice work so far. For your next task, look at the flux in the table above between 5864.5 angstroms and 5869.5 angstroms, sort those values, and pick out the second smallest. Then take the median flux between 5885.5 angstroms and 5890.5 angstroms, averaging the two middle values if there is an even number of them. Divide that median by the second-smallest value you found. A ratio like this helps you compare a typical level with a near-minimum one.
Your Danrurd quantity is 0.81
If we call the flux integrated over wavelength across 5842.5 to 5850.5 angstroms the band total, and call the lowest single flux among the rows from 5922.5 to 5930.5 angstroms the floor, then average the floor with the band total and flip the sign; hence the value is -15.4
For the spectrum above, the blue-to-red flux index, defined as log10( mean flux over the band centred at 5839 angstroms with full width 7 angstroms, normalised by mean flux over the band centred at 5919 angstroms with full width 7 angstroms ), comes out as -0.02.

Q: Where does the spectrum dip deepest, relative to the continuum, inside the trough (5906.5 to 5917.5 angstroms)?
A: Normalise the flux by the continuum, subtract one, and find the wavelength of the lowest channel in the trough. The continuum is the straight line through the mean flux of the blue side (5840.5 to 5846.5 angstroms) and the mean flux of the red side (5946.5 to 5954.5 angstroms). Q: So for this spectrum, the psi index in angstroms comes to 5912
